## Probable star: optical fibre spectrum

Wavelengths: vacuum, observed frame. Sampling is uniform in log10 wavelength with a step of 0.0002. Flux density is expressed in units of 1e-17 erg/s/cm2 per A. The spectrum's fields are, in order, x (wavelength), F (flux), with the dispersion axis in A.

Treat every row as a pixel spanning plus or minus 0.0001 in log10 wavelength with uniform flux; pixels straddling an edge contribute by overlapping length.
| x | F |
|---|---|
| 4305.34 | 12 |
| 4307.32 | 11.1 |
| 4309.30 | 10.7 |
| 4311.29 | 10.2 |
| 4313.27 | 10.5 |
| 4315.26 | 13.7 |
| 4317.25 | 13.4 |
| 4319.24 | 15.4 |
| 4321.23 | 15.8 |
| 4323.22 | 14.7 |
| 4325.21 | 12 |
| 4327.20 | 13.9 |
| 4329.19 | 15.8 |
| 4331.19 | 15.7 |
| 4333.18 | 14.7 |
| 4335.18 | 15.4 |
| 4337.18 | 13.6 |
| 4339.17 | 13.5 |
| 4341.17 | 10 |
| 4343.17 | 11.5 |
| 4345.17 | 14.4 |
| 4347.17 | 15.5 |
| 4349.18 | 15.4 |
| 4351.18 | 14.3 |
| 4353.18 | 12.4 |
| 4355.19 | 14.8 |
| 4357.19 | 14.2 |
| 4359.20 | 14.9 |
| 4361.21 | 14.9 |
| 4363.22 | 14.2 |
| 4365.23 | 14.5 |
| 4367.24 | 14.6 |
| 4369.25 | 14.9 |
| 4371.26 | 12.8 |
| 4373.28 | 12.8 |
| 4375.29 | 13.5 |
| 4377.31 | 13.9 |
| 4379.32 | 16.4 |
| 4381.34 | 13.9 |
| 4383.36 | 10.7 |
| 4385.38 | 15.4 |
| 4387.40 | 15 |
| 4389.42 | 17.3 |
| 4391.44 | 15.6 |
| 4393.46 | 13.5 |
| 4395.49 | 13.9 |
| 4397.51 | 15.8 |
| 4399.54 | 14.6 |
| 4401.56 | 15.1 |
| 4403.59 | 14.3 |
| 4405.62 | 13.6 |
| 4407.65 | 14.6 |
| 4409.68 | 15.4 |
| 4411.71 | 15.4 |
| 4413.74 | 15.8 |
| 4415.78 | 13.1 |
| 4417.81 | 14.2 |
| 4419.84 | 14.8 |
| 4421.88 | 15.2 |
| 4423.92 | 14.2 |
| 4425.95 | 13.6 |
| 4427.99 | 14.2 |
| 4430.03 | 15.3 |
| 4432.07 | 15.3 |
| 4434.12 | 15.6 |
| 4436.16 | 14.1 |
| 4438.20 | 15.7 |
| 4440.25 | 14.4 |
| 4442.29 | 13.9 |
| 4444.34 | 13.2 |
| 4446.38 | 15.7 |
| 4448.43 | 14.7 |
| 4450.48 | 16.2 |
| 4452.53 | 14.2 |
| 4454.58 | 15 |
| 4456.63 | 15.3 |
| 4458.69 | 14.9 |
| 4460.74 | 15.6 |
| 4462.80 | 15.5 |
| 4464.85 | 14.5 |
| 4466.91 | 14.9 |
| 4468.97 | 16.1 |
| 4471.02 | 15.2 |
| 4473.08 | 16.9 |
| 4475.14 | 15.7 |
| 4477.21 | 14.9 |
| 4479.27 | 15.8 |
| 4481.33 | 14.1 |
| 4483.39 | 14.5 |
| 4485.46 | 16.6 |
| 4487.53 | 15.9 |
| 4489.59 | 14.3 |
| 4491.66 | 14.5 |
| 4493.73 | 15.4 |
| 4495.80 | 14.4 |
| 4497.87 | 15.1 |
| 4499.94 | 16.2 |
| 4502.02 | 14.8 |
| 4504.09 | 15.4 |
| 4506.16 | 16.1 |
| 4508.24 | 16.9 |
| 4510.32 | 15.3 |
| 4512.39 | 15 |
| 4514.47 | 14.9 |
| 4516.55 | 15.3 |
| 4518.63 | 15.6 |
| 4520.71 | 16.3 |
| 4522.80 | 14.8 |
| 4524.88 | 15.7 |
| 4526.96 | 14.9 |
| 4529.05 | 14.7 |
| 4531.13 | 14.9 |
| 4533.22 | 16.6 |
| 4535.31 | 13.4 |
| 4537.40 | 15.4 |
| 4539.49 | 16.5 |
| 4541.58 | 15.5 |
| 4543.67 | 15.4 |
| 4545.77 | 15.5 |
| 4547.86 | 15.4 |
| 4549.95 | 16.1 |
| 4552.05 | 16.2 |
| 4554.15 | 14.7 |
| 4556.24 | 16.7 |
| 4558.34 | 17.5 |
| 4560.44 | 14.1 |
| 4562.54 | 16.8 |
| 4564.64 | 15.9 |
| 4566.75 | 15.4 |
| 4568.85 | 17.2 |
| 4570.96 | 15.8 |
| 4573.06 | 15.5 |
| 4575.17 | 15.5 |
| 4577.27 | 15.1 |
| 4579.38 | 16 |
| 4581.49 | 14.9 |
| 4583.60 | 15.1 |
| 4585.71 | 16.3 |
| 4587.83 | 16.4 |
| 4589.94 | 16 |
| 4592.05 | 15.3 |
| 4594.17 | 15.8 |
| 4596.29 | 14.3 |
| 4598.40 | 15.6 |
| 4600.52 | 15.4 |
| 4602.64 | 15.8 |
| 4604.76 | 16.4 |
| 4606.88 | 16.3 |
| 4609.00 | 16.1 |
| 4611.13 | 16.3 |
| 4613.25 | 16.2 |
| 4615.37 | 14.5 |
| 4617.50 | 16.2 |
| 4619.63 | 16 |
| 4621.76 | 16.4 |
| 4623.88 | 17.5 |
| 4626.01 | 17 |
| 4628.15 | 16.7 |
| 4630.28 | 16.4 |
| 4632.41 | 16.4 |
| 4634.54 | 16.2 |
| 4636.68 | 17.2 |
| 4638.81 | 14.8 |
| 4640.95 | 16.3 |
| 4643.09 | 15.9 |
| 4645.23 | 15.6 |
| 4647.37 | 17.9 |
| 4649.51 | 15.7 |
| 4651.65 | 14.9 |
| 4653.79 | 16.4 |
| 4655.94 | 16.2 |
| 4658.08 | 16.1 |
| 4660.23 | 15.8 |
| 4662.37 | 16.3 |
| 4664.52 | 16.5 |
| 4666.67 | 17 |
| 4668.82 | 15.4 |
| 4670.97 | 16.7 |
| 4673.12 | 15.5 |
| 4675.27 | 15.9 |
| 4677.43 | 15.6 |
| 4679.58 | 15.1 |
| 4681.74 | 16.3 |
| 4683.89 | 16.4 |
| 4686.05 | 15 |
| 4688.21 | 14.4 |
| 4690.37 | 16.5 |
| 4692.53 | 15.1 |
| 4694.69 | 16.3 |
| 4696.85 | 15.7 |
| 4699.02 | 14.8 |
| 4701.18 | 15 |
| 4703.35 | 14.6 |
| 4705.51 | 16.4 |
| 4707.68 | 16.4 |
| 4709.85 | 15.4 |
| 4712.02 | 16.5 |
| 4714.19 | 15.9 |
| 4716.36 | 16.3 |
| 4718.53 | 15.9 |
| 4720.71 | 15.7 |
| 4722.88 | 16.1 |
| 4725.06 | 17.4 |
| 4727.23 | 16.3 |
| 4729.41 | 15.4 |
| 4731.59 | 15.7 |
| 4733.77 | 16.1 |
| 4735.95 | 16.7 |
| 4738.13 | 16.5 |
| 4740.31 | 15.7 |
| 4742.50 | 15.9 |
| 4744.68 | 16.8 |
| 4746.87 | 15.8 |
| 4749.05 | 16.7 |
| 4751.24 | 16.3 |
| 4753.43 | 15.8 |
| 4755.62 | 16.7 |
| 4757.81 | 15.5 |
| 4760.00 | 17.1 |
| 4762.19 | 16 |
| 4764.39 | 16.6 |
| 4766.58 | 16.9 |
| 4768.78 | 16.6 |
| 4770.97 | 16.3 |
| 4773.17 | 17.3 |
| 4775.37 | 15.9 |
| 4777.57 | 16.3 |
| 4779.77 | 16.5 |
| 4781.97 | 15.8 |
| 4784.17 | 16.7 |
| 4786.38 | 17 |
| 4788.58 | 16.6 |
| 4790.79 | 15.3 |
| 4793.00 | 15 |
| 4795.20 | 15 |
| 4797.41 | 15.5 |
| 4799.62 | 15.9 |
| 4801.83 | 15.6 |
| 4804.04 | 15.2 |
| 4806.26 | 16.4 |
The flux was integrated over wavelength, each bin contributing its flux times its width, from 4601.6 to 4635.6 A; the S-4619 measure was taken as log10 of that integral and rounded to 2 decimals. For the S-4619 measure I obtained 2.74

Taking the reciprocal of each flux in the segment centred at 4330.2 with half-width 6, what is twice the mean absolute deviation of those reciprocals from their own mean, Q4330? 0.011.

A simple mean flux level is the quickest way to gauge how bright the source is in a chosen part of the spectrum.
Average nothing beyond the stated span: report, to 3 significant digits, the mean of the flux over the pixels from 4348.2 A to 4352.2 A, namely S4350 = 14.9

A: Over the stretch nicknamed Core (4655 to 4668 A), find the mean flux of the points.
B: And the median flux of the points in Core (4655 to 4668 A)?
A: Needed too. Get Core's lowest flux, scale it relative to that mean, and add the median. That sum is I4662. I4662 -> 17.2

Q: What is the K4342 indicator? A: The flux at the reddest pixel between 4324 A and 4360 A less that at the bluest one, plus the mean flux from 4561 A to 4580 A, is 18.8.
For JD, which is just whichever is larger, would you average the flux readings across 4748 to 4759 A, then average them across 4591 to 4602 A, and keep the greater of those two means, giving 16.2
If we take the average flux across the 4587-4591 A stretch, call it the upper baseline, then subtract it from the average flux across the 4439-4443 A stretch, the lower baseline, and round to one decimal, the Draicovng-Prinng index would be -2.0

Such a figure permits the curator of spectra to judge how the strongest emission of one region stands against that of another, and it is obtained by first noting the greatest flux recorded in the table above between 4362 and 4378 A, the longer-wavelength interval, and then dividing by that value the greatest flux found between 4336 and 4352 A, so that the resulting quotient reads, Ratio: 1.04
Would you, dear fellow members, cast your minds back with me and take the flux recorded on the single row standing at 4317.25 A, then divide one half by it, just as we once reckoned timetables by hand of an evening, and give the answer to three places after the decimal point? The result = 0.037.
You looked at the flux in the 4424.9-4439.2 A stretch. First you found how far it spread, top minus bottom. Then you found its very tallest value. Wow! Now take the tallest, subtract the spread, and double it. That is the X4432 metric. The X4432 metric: 27.2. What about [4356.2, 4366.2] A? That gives 28.4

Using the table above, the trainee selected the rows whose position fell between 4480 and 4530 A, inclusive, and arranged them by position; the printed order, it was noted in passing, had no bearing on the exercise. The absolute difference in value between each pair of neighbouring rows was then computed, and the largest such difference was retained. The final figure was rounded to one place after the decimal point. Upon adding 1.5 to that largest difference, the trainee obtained 3.6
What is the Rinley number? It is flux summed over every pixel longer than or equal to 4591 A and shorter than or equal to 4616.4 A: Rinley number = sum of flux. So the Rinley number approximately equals 188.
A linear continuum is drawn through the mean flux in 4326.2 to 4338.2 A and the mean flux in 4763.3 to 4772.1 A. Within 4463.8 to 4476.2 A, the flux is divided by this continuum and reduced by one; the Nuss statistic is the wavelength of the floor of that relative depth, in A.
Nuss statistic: 4464.85 A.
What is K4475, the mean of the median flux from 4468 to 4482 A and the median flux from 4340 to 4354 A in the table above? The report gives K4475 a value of 15.0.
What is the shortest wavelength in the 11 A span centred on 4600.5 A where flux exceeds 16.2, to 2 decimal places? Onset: 4604.76 A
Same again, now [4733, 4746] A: 4735.95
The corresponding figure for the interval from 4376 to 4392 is 4379.32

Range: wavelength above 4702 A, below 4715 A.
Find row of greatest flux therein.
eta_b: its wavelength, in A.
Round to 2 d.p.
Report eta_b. 4712.02 A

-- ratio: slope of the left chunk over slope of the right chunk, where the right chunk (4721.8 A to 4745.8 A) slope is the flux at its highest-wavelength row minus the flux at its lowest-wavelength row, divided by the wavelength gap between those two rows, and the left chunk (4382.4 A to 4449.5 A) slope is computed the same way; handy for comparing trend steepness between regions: 1.9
